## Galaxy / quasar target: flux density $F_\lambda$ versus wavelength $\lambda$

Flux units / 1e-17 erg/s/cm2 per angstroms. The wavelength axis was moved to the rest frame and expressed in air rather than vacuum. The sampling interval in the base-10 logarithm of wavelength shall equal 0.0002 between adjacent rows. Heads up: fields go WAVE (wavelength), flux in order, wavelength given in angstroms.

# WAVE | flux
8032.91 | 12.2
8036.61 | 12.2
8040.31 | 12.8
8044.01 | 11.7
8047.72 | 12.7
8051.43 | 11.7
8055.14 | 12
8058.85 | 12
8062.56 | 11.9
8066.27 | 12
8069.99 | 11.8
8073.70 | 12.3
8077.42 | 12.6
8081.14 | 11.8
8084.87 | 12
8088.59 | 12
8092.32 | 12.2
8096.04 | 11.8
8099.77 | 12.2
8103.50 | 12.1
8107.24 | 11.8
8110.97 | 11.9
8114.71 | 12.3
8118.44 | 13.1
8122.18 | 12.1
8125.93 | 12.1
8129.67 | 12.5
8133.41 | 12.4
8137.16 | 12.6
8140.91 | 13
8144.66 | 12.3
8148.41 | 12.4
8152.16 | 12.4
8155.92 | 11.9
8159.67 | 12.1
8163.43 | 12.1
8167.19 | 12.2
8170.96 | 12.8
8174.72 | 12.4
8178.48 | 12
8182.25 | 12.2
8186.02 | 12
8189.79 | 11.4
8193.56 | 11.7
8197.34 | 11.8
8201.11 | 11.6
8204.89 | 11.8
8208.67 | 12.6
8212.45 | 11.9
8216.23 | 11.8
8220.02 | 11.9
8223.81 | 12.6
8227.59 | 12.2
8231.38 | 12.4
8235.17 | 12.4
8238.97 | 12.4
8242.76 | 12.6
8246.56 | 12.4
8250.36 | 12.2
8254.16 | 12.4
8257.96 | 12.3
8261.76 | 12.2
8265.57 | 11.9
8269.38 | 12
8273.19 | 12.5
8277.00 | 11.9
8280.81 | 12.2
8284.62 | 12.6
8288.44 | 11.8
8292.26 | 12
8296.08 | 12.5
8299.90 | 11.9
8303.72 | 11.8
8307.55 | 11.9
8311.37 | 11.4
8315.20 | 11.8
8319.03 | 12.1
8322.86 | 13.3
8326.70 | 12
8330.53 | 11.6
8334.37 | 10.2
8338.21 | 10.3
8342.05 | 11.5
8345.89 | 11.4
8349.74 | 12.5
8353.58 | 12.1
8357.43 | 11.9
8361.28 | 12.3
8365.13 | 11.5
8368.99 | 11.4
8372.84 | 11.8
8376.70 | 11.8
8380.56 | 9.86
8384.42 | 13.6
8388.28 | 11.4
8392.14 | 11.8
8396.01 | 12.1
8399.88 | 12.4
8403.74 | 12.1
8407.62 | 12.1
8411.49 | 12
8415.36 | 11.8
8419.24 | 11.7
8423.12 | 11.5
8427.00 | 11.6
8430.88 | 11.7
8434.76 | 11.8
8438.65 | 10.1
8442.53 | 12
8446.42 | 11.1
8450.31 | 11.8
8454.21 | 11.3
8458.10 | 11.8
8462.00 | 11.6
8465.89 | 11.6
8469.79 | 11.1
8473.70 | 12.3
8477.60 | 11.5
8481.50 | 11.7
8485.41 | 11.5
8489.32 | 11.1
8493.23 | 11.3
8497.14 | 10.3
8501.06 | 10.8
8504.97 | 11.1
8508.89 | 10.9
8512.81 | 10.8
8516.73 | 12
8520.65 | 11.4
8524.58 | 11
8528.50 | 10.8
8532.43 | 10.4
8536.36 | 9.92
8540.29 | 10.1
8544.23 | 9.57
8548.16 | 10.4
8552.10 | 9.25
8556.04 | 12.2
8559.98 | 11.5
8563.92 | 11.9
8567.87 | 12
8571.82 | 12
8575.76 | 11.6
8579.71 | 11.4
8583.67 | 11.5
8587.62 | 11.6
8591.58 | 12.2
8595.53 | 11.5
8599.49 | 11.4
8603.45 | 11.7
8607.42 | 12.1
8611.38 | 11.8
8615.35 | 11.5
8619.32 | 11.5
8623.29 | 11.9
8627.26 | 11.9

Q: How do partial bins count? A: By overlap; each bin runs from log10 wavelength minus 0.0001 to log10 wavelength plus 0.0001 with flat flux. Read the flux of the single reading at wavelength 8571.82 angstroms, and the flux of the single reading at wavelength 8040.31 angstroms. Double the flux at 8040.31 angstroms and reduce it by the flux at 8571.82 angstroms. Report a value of 13.6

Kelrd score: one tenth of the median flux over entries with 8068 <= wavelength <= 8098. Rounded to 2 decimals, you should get 1.20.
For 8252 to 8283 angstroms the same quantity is 1.22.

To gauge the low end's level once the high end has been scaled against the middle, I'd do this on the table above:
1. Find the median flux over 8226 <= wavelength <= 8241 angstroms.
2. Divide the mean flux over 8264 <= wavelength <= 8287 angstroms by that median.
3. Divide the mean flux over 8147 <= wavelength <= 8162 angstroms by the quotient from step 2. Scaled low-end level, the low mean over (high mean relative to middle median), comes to 12.4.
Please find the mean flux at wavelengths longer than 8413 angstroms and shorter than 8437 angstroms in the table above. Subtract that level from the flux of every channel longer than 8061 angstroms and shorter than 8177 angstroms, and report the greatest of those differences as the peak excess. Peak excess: 1.4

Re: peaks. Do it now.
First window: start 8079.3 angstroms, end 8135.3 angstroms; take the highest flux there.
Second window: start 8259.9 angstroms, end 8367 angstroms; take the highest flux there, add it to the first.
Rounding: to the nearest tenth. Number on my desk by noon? 26.4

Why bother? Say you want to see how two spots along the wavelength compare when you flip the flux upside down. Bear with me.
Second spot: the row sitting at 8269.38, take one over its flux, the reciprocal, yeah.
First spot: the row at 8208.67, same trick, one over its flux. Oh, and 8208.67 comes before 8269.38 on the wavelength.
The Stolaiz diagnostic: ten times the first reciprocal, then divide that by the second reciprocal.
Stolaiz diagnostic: 9.5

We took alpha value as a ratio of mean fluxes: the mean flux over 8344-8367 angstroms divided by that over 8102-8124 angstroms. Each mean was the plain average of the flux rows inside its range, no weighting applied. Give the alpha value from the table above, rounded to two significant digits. 0.98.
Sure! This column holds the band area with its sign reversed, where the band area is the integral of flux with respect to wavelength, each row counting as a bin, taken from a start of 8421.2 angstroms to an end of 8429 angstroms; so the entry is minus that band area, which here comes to -90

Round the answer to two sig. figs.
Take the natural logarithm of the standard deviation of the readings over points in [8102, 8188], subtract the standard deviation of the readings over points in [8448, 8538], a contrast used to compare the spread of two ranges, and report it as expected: -1.7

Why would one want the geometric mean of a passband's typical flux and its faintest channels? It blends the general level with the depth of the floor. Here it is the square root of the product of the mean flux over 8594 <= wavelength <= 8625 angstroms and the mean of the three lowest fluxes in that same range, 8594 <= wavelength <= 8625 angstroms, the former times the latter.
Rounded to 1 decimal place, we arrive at 11.6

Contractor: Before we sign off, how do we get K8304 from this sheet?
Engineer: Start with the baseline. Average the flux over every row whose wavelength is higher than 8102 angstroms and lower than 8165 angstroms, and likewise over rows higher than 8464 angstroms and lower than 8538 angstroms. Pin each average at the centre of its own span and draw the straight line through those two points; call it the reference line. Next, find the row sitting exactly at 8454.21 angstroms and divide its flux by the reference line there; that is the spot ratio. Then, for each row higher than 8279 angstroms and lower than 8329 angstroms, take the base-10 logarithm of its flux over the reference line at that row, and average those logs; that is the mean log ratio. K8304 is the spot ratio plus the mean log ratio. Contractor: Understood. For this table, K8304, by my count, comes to 1.01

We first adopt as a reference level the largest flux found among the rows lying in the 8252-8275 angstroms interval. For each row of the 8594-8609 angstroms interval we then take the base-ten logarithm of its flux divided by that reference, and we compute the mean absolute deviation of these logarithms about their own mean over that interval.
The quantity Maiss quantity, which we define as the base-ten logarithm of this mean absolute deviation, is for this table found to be -2.08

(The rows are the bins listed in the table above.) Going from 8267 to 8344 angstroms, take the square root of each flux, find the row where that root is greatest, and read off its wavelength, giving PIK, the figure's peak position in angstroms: 8322.86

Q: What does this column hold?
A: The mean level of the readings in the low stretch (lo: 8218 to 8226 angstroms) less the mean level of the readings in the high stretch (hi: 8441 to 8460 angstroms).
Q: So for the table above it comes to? 0.7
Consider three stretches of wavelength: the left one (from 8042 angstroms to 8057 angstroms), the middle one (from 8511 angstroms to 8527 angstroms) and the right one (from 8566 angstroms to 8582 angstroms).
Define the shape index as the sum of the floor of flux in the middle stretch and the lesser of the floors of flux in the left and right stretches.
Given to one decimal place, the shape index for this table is 22.2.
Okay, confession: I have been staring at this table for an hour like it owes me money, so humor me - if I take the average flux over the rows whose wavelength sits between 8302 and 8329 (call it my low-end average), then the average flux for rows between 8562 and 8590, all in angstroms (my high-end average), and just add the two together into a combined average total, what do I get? 23.8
